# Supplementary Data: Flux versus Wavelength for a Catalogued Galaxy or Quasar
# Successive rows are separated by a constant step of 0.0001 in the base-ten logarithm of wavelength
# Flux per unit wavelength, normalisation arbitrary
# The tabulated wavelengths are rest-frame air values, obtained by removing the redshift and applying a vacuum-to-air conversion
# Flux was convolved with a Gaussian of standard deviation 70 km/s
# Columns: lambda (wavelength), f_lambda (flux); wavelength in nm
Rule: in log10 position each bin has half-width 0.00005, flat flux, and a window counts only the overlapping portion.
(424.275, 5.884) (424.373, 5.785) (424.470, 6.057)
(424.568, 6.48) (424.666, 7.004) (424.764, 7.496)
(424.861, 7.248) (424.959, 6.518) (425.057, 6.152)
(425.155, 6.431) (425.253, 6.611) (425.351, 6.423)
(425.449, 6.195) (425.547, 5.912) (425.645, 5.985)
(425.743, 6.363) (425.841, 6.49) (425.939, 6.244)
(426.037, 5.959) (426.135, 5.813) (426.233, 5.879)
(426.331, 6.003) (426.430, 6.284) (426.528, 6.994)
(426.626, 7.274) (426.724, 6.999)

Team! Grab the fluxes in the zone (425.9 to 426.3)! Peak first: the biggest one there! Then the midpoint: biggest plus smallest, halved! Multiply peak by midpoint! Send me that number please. 37.6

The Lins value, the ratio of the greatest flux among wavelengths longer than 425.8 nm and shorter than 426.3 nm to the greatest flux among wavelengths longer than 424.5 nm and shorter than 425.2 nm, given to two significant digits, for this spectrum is 0.87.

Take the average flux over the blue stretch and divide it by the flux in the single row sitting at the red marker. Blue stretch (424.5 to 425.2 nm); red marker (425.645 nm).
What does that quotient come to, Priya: 1.13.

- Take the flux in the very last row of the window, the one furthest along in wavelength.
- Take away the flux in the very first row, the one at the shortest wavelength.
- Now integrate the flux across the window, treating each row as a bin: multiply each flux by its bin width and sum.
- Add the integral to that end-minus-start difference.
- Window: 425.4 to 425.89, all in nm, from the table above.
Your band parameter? 3.3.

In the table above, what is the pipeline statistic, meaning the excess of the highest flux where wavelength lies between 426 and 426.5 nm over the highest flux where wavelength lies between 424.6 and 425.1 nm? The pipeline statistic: -1.2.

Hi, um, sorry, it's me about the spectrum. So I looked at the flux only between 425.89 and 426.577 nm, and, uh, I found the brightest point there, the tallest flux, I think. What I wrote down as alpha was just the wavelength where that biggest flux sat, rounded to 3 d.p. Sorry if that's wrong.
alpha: 426.528 nm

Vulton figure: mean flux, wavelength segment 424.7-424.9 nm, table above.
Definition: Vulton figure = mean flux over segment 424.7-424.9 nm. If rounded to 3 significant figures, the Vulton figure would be 7.37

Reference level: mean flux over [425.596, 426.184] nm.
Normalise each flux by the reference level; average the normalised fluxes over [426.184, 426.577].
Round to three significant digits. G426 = 1.02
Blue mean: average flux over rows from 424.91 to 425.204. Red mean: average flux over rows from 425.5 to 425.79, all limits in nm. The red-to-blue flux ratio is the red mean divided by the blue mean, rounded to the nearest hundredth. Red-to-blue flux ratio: 0.96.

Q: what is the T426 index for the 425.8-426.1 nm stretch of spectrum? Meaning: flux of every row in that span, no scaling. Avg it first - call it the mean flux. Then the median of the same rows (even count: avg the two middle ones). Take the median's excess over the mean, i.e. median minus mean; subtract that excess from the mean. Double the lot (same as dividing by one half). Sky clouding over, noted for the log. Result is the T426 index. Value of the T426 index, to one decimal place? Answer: 12.4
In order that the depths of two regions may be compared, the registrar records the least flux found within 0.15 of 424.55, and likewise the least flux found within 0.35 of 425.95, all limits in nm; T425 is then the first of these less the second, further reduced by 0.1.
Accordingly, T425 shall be 0.14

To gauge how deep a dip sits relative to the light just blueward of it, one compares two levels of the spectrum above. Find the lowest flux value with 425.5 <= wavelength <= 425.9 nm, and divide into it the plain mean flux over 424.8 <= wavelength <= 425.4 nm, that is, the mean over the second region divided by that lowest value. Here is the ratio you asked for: 1.11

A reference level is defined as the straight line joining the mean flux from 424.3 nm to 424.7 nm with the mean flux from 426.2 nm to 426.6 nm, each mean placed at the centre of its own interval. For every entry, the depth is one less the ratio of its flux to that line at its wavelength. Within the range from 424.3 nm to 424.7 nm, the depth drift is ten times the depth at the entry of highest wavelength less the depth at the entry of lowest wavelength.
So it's -1.9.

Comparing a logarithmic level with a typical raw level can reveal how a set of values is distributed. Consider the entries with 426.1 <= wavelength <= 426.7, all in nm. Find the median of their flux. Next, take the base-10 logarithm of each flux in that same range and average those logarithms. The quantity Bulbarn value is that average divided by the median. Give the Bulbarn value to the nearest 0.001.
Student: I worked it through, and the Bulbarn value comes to 0.131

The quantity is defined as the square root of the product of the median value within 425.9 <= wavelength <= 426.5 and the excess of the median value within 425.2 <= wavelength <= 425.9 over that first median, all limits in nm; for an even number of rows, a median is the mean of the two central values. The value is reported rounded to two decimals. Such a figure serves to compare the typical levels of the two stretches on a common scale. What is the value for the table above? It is 1.51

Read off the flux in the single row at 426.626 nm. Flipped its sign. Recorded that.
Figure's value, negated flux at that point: -7.3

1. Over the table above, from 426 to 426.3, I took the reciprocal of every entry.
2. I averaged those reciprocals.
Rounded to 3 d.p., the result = 0.170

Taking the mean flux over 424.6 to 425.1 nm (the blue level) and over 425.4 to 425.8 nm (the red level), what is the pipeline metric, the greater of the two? 6.88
